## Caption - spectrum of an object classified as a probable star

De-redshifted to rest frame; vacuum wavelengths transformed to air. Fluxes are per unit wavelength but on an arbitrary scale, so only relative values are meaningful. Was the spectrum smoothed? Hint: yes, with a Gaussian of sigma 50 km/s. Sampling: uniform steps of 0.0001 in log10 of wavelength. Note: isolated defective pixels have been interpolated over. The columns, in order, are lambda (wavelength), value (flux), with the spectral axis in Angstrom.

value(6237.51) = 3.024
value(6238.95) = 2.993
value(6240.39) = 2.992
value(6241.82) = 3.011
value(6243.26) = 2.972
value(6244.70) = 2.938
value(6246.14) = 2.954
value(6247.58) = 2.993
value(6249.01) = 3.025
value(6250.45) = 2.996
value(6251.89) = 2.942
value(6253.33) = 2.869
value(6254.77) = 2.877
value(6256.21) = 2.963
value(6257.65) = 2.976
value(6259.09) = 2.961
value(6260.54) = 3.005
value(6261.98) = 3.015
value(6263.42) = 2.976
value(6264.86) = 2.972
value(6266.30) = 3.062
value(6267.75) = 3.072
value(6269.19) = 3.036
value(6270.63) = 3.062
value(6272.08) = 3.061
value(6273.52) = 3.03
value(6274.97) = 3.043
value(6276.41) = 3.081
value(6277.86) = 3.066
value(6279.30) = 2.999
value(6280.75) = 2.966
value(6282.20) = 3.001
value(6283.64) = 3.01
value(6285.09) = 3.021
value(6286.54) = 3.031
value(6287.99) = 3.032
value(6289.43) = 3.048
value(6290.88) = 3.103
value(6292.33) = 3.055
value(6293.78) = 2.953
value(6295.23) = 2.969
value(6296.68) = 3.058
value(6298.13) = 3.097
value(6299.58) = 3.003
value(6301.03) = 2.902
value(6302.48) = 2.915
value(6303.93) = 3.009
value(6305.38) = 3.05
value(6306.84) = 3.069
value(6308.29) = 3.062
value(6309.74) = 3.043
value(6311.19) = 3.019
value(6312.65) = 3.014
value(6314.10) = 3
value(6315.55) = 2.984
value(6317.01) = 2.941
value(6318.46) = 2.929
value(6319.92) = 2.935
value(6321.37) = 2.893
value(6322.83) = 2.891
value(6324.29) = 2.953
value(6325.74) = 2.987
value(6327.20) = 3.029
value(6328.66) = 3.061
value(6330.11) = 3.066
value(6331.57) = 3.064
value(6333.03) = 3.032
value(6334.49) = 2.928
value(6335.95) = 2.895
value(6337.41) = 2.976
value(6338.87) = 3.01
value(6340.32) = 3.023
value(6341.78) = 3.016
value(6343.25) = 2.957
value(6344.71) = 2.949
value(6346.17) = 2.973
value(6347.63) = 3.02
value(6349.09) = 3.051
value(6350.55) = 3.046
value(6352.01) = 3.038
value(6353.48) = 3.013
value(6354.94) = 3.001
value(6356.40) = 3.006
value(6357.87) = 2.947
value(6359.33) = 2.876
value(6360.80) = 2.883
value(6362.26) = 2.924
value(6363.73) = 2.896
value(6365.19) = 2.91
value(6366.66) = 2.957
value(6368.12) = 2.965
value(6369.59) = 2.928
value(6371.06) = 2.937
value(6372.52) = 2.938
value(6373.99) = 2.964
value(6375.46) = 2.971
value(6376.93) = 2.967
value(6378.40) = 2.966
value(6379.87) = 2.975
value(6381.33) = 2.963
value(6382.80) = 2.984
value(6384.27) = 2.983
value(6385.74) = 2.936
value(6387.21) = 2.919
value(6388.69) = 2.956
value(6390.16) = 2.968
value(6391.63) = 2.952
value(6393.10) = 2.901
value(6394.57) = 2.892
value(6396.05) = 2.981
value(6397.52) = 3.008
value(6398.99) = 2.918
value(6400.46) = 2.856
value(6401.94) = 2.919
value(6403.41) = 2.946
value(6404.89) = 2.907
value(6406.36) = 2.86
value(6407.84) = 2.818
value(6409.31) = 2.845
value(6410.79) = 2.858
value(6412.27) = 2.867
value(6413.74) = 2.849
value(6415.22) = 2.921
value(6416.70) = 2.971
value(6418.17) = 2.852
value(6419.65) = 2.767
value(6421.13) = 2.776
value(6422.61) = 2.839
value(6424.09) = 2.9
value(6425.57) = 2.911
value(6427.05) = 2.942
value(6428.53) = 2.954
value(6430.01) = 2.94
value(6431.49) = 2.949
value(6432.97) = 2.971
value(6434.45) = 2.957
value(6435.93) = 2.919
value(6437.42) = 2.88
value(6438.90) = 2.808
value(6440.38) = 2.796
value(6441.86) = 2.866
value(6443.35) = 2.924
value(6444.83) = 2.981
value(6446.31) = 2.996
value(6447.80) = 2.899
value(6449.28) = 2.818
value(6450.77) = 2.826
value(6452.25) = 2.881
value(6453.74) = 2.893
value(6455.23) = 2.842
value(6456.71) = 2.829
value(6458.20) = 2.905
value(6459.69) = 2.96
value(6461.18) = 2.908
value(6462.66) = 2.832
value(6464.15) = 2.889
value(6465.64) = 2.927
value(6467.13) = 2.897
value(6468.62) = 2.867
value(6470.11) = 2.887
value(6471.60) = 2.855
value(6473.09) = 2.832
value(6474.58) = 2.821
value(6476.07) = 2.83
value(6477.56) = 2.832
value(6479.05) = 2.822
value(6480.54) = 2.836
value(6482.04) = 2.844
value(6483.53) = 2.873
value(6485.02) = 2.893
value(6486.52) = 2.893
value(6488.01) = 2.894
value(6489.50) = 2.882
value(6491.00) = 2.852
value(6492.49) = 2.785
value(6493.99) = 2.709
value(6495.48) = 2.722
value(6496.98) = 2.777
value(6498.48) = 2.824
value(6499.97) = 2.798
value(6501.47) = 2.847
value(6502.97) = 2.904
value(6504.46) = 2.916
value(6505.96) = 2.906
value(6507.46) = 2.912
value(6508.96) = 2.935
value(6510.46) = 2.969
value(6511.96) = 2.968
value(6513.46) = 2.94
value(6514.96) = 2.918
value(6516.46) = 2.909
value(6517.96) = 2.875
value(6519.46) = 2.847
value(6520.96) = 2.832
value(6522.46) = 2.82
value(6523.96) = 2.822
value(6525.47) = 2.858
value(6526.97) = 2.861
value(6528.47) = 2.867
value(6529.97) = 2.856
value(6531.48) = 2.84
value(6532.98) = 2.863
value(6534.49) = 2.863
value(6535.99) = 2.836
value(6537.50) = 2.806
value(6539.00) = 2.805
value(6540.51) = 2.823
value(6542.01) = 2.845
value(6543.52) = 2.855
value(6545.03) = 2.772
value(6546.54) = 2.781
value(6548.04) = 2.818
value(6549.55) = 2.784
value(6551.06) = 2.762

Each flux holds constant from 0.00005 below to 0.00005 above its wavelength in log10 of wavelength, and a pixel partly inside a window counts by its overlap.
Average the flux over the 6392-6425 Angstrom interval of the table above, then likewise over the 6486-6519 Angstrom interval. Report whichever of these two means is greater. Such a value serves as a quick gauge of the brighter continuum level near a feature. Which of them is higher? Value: 2.88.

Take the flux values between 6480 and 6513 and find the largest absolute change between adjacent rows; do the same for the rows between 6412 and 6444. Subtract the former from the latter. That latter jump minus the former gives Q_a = 0.043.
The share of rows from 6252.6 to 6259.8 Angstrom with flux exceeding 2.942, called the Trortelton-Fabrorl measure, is 0.60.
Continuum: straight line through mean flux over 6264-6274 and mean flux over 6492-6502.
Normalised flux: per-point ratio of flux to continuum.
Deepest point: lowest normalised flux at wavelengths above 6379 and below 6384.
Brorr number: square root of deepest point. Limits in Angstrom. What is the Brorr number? 1.01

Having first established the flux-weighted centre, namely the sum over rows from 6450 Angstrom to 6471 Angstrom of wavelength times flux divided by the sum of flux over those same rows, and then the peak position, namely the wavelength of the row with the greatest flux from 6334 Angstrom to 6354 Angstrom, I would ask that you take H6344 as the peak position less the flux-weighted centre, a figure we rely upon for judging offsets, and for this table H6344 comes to -111.4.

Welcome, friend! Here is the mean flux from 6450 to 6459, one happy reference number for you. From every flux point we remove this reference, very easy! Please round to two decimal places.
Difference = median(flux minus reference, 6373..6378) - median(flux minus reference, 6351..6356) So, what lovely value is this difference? -0.05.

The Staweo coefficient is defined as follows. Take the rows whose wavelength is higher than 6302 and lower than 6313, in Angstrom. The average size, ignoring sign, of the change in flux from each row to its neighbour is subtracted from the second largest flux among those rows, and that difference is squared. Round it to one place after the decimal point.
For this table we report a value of 9.2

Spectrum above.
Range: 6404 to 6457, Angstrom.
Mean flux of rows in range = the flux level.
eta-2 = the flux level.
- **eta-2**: 2.88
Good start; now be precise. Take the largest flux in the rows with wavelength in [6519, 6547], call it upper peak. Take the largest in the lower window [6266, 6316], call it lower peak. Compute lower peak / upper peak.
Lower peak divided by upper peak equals 1.08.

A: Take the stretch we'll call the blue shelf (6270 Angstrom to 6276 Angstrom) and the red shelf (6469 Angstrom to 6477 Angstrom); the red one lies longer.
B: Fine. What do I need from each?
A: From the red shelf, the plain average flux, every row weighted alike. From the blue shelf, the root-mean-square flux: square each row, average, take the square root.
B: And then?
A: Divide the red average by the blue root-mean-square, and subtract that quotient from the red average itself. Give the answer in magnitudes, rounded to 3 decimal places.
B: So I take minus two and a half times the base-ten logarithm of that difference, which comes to -0.704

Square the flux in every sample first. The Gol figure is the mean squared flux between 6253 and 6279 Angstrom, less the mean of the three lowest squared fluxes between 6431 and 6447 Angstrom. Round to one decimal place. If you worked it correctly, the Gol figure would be 1.1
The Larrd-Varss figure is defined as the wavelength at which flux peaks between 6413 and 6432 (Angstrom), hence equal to 6416.70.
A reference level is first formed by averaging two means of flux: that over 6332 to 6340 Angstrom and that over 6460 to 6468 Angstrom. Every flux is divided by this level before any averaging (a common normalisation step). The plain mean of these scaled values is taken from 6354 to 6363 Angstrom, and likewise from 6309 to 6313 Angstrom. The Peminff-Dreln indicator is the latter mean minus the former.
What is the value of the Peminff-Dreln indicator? 0.029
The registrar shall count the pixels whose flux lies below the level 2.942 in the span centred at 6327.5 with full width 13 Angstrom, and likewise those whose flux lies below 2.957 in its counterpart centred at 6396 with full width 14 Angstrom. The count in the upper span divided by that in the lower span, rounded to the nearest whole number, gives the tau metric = 3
